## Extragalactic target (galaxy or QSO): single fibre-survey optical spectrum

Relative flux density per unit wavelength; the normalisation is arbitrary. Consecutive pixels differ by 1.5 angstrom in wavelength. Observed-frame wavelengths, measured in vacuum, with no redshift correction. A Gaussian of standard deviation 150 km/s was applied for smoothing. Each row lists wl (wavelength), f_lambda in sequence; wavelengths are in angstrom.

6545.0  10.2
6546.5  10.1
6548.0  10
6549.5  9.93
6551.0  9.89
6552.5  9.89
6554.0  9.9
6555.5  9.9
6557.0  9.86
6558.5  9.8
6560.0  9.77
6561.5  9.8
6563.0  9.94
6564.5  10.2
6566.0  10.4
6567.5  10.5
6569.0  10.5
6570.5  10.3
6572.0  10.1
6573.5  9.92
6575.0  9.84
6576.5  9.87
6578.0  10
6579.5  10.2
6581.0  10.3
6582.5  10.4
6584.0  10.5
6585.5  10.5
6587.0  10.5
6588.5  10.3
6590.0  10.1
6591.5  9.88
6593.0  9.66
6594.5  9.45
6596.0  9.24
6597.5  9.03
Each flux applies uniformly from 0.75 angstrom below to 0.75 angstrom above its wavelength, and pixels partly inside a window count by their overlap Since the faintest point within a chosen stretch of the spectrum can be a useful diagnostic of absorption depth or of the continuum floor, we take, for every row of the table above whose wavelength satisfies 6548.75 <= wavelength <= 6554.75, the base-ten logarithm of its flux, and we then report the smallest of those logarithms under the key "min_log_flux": 1.00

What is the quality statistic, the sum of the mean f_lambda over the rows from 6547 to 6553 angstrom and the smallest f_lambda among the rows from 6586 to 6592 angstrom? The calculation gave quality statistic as 19.8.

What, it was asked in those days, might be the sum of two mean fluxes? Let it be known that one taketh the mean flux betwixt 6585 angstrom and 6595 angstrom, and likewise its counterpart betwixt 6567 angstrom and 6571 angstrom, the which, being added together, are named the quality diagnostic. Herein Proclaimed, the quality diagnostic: 20.5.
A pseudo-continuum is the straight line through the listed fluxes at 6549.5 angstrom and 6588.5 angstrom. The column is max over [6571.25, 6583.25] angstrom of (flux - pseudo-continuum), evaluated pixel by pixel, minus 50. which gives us -49.8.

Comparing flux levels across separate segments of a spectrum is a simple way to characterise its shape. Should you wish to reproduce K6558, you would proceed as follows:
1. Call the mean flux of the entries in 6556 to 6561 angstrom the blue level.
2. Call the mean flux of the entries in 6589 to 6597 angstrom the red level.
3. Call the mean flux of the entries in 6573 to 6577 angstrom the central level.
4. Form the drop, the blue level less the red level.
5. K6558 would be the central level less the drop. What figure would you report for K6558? 9.7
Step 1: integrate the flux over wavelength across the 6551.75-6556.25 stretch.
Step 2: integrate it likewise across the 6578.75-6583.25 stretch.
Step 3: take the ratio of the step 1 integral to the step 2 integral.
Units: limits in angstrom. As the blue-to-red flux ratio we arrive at 0.96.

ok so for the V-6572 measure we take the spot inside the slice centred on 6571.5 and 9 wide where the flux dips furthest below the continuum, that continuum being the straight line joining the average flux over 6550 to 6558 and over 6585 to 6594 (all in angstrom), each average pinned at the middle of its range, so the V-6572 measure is 6575.0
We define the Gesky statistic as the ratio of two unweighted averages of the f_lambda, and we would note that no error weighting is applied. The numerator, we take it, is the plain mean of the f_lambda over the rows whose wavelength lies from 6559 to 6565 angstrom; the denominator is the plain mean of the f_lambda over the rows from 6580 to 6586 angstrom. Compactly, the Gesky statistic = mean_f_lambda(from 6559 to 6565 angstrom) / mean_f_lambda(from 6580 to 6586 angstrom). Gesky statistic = 0.952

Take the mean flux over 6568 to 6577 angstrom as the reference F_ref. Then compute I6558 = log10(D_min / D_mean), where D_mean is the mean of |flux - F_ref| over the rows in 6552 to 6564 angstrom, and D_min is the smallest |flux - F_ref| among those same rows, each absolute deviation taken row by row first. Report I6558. -0.2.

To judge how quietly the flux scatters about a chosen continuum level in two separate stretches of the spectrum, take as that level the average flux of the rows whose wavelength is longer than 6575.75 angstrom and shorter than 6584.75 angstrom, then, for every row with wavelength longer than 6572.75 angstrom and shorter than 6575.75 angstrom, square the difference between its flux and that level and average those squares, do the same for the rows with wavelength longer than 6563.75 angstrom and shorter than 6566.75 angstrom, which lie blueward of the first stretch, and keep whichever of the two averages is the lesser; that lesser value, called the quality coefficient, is 0.018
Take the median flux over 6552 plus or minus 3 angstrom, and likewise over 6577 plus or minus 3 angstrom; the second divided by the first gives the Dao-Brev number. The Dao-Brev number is 1.00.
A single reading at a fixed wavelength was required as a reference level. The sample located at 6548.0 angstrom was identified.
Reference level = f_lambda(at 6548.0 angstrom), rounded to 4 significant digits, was 10.00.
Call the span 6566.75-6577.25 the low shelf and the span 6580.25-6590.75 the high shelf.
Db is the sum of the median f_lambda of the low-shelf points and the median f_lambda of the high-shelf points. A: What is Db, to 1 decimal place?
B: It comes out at 20.5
